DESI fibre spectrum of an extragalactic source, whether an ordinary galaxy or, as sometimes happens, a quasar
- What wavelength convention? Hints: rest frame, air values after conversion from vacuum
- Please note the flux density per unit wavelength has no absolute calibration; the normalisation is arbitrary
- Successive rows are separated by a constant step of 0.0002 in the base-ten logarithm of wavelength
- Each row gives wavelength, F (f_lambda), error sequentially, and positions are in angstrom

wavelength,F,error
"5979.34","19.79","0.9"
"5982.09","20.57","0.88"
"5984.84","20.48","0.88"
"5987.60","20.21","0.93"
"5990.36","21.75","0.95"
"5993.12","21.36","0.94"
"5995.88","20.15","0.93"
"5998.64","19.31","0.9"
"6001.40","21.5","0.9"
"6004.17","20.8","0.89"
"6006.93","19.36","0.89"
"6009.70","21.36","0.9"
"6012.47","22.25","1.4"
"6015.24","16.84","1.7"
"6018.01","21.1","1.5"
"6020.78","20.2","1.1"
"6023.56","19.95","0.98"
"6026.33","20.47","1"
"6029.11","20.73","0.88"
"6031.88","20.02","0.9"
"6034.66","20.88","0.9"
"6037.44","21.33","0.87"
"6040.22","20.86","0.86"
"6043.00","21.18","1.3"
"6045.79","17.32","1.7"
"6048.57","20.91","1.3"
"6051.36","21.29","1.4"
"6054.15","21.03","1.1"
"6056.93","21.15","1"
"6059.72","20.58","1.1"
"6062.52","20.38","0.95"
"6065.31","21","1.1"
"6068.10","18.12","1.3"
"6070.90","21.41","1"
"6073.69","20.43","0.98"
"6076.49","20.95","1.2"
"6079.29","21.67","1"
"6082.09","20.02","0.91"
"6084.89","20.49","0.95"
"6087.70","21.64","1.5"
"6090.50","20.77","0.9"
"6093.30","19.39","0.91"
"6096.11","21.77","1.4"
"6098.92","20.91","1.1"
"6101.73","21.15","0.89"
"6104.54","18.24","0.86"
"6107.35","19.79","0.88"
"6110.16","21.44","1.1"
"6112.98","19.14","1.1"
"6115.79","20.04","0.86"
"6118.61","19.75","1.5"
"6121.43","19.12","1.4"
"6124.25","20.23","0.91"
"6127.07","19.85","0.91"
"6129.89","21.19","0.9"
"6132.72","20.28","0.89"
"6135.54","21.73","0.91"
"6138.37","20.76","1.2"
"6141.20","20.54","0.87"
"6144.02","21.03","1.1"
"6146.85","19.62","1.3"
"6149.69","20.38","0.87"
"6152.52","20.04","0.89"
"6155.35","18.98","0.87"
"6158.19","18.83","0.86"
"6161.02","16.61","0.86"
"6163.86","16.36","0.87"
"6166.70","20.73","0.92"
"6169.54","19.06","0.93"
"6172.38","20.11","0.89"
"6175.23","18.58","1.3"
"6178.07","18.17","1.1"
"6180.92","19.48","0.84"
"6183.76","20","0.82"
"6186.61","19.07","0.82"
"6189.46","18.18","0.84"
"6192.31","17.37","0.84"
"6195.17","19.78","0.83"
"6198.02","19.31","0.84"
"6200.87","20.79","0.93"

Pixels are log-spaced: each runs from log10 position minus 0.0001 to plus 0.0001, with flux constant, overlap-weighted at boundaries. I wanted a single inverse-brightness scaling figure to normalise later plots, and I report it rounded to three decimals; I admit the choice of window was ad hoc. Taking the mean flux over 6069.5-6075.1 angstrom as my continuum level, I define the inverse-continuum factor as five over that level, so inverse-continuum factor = 0.239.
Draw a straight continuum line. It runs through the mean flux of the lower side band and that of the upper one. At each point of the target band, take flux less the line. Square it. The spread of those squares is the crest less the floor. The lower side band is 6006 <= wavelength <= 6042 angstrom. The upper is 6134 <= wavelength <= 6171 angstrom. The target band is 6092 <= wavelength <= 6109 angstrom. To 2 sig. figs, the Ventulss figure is 3.3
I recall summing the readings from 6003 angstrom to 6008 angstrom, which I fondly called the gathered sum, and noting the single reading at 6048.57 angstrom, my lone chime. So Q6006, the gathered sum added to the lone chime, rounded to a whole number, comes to 61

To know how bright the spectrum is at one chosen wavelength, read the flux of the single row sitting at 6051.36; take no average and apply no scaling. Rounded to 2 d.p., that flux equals 21.29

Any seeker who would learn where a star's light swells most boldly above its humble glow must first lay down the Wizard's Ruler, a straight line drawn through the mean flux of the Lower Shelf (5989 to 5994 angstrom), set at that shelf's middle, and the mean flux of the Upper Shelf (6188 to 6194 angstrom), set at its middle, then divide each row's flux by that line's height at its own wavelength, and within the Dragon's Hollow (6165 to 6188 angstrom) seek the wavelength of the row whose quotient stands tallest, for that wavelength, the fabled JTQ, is 6166.70 angstrom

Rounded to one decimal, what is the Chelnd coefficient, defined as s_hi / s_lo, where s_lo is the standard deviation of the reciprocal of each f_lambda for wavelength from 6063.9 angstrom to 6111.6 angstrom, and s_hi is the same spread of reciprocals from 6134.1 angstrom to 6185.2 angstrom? 1.4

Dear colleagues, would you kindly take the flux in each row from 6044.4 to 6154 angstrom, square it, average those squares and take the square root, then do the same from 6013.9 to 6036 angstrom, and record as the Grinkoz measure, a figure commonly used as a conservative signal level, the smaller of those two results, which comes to 20.1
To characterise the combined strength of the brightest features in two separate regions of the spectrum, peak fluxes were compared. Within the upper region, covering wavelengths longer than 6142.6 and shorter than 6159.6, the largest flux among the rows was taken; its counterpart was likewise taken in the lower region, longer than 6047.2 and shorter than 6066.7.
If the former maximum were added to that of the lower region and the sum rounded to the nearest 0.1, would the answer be 42.3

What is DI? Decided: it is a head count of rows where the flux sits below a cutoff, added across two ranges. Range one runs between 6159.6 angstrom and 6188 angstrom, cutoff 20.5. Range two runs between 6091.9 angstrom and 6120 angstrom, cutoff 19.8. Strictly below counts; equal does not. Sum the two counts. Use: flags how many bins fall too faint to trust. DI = 14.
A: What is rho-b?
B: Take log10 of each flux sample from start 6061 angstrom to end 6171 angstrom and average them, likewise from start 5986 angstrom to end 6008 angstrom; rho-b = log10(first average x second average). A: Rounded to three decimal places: 0.233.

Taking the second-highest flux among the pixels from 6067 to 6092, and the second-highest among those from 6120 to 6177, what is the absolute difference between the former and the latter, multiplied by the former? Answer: 10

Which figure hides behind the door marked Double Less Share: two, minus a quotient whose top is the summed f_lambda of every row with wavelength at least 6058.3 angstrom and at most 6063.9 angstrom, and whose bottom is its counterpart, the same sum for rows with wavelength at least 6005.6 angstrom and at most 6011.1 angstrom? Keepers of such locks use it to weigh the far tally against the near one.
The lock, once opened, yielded 0.99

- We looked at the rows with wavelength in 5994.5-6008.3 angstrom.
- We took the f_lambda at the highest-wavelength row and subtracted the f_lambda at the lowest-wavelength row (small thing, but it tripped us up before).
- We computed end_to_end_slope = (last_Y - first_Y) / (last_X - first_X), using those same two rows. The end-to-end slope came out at -0.07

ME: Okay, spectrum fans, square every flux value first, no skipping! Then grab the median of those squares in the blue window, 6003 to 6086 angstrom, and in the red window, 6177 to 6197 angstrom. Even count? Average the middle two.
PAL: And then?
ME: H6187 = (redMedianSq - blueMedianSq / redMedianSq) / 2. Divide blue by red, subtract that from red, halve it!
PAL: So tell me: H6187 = 181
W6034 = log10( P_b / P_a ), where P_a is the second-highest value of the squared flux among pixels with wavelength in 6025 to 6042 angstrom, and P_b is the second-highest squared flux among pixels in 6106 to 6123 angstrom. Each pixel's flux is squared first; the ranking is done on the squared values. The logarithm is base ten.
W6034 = -0.036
